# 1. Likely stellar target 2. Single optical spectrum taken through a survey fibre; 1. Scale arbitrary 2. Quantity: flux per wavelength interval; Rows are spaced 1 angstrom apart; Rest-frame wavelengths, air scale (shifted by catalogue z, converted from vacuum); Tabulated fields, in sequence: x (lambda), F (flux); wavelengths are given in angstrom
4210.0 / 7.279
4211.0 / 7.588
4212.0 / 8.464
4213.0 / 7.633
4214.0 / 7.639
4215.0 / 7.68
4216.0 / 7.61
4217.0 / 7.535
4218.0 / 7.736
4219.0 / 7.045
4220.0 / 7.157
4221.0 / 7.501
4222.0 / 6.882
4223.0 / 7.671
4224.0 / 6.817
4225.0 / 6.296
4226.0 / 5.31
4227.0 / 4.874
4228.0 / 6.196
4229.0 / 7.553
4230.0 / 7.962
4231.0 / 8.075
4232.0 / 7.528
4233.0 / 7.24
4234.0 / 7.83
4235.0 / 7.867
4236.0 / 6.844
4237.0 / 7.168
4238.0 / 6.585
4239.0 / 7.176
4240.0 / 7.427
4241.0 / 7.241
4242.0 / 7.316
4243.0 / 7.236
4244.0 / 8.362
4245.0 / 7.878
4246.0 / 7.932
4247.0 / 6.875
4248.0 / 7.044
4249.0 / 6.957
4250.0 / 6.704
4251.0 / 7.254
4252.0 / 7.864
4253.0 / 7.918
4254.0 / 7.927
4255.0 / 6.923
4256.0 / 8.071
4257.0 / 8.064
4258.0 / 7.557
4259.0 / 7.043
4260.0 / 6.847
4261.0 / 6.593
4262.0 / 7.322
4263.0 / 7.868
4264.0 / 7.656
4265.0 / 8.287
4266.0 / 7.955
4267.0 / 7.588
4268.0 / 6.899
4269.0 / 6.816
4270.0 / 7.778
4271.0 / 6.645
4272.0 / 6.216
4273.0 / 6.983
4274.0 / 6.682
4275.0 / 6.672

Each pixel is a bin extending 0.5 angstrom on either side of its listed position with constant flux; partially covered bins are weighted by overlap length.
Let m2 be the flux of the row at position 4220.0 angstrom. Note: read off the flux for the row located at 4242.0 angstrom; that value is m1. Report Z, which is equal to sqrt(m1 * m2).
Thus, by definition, 7.24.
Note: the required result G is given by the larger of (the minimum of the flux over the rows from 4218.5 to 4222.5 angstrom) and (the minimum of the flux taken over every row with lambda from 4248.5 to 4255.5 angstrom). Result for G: 6.9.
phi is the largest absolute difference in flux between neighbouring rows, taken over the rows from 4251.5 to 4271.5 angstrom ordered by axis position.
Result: 1.1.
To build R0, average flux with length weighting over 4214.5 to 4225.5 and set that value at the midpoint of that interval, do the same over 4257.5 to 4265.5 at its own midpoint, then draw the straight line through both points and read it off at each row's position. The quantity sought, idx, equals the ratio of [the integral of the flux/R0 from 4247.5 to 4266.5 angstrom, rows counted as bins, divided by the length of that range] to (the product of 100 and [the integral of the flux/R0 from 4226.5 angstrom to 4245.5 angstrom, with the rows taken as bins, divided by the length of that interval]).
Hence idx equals 0.0102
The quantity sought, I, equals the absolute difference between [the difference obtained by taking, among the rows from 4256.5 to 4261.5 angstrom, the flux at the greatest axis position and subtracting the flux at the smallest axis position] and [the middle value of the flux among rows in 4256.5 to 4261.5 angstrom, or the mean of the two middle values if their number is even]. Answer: 8.5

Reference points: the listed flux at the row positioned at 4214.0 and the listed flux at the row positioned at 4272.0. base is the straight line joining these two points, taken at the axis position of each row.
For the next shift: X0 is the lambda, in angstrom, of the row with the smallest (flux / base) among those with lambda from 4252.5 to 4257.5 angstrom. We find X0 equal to 4255.0 angstrom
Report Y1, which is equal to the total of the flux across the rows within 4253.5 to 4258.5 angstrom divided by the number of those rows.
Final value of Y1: 7.71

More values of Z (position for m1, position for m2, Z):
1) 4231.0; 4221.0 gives 7.78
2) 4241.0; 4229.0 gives 7.40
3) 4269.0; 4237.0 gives 6.99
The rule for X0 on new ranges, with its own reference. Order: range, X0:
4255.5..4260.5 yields 4260.0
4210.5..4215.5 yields 4211.0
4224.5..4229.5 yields 4227.0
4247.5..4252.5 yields 4250.0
